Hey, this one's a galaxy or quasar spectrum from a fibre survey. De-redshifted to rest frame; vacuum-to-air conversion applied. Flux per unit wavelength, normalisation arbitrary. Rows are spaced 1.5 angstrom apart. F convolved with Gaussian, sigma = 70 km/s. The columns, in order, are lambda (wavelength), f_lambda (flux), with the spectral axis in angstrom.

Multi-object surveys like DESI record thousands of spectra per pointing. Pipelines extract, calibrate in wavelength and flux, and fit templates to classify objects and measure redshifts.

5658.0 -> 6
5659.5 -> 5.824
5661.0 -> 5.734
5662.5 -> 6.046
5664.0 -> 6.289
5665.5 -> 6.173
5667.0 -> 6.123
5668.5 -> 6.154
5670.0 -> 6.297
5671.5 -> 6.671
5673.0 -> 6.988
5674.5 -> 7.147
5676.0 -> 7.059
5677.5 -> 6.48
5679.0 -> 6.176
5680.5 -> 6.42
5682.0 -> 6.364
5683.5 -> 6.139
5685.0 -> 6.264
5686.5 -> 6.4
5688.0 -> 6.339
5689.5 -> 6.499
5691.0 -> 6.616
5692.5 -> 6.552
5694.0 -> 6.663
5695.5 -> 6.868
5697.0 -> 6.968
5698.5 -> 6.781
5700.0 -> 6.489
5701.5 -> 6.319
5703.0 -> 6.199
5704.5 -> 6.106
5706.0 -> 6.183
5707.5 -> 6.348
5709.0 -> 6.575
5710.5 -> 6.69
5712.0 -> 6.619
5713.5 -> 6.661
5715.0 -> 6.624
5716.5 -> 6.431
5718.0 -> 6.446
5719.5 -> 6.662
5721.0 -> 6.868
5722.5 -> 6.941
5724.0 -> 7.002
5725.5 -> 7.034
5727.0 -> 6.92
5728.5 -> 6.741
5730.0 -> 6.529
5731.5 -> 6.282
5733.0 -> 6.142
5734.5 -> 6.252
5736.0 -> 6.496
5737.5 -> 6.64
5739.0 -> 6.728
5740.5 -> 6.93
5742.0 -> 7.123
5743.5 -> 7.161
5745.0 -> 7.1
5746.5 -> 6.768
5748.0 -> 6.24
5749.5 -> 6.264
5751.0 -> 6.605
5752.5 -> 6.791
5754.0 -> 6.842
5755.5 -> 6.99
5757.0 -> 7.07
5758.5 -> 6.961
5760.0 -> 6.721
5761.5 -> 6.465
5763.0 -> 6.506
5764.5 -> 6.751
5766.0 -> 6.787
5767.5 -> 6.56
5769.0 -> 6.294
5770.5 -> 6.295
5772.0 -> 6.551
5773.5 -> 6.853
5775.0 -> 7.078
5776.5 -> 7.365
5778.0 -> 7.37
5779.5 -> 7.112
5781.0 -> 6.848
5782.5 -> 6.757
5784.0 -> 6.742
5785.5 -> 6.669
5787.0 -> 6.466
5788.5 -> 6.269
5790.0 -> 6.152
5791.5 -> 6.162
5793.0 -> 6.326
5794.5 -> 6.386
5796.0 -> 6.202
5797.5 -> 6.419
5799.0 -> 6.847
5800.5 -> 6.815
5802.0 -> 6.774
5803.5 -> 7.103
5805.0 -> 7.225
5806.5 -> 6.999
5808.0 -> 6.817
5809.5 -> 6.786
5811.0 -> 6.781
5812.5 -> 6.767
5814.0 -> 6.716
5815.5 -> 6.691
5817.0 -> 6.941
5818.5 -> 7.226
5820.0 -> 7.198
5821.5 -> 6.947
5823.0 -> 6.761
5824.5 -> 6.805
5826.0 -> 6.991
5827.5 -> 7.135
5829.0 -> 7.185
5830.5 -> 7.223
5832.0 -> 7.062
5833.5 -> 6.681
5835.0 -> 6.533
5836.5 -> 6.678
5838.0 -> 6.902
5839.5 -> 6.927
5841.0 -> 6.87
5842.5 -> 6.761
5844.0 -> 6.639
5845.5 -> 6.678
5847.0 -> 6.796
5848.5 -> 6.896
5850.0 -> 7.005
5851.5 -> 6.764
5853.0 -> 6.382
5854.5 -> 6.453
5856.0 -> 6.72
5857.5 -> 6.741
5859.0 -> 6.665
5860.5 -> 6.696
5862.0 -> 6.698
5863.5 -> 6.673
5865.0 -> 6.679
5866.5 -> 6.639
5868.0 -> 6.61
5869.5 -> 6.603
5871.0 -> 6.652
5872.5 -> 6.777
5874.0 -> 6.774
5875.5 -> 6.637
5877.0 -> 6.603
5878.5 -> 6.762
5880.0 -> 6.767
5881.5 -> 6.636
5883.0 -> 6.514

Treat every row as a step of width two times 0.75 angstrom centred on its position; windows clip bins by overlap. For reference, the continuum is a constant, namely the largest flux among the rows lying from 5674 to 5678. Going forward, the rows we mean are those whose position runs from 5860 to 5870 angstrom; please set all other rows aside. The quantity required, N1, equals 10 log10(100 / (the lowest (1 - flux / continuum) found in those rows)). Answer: 32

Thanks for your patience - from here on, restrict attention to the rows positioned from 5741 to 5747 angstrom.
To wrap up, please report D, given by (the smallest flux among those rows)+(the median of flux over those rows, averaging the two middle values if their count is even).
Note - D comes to 13.9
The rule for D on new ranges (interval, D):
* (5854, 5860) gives 13.1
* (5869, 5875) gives 13.3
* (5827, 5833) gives 14.2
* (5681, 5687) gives 12.5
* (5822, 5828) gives 13.7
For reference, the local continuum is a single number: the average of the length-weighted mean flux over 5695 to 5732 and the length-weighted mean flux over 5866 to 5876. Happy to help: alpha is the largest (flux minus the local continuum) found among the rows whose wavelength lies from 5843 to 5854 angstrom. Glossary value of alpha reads 0.36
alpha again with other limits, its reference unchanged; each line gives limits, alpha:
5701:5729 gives 0.39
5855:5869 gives 0.10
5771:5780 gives 0.73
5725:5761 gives 0.52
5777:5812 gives 0.73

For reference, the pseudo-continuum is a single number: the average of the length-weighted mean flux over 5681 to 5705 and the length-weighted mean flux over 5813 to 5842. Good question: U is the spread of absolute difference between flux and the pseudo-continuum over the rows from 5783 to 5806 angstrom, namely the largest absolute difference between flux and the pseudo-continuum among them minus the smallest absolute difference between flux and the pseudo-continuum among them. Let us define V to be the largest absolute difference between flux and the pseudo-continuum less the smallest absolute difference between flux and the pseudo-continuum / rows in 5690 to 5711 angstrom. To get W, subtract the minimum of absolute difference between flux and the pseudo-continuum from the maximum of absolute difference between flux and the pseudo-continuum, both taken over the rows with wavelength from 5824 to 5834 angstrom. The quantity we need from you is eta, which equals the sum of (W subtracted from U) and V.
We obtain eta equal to 0.6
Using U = 0.517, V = 0.58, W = 0.511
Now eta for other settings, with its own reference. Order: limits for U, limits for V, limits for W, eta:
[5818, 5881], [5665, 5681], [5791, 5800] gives 0.7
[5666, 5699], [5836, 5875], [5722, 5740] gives 0.3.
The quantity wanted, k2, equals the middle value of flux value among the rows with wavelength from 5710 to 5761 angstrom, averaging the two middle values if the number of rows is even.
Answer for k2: 6.72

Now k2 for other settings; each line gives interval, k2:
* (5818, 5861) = 6.80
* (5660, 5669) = 6.14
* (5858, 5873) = 6.67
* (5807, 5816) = 6.77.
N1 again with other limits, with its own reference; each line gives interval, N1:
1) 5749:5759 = 40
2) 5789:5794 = 29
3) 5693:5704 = 36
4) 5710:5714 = 32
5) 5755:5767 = 40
